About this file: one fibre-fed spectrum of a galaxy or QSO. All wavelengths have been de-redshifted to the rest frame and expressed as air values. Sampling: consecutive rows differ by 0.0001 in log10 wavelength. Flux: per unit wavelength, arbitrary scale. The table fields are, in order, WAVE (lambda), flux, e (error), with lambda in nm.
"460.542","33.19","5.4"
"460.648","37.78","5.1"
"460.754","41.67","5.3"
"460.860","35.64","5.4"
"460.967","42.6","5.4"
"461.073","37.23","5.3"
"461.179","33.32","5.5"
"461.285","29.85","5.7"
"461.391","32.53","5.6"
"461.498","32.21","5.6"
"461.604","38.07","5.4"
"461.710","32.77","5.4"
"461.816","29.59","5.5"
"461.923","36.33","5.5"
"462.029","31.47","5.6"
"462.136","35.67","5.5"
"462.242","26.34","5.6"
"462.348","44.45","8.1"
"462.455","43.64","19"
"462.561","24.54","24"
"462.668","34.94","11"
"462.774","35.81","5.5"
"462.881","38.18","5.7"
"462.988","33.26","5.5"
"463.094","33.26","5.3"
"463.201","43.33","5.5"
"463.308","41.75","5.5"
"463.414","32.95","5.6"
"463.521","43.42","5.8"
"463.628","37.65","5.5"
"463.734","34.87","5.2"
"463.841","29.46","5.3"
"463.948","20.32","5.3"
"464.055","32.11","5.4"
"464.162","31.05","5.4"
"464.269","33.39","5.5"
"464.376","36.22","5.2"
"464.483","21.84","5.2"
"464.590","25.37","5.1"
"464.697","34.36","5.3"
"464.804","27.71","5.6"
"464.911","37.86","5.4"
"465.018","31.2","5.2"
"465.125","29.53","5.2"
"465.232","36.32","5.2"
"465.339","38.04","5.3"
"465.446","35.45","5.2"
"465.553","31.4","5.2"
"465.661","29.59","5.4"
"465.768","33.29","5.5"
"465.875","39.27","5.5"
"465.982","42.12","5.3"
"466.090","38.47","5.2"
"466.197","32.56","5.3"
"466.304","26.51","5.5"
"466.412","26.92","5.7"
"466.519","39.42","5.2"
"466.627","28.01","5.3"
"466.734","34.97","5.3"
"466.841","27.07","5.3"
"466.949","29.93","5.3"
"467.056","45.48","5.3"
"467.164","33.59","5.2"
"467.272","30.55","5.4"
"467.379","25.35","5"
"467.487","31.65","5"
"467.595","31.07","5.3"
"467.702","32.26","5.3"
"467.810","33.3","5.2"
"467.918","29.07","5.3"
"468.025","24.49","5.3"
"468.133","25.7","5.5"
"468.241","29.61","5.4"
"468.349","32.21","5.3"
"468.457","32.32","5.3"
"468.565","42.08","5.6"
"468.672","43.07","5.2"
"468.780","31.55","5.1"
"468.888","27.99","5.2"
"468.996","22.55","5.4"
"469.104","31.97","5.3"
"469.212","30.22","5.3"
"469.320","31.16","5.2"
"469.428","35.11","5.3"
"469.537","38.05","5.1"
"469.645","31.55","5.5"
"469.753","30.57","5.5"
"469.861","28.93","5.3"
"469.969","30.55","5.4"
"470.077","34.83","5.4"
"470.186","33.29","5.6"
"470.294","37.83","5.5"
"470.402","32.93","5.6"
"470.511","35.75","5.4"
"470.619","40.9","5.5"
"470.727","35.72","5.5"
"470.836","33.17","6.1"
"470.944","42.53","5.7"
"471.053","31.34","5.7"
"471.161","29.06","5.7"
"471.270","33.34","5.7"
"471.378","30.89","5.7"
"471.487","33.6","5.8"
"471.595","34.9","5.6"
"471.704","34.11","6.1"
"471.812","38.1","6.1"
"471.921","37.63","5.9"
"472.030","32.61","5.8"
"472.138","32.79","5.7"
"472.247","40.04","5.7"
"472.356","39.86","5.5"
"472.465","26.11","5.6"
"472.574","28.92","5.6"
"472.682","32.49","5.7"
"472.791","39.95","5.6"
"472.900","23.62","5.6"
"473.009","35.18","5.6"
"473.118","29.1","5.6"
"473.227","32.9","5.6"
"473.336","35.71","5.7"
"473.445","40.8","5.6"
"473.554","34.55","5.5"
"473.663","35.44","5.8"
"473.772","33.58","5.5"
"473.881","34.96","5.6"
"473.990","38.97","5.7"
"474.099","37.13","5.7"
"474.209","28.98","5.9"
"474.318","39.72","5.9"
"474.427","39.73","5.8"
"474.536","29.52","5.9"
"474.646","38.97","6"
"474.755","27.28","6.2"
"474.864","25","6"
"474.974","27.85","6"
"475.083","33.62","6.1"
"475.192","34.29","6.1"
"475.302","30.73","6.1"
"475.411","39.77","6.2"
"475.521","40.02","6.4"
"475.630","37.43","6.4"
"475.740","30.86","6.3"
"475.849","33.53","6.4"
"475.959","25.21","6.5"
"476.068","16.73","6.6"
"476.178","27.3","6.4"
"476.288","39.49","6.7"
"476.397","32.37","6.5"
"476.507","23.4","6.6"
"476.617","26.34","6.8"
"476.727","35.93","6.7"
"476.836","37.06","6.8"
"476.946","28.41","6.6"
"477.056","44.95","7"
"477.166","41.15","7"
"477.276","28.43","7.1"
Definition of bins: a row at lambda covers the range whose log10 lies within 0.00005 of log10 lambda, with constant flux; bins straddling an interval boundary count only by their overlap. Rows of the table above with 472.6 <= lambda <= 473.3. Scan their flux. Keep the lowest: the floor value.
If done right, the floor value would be 23.62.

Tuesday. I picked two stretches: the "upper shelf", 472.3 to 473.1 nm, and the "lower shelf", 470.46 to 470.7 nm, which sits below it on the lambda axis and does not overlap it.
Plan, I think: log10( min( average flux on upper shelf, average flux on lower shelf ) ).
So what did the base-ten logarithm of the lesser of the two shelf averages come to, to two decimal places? 1.51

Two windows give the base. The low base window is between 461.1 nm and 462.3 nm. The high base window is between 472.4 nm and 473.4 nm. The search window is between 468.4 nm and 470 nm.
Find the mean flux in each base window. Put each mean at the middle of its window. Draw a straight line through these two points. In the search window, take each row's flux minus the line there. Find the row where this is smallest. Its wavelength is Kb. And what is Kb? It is 468.996 nm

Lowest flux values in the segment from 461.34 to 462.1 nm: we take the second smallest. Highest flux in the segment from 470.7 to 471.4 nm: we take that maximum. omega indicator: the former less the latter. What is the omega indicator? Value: -11.1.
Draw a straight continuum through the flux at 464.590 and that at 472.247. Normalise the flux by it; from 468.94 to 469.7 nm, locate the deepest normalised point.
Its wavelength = 468.996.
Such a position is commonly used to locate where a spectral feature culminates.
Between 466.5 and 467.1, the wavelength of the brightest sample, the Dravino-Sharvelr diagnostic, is 467.056 nm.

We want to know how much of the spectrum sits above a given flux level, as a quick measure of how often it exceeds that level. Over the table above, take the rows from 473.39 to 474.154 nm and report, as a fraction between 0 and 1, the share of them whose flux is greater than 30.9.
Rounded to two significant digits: 1.0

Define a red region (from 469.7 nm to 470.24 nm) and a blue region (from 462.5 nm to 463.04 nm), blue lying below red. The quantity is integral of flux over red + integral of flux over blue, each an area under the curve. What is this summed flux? 35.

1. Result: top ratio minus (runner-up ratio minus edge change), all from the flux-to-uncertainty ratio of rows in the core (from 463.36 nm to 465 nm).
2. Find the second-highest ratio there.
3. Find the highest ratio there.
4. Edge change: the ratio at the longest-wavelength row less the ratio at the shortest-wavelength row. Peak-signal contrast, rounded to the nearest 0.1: 1.6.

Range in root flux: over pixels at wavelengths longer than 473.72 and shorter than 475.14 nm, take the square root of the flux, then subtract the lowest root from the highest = 1.30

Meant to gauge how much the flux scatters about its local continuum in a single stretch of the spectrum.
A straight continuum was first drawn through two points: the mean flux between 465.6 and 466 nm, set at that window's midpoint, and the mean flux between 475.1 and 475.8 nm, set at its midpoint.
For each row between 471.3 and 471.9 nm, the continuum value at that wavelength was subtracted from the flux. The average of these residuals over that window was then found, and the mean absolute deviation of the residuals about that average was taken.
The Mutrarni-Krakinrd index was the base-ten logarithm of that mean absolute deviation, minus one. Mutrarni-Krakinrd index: -0.76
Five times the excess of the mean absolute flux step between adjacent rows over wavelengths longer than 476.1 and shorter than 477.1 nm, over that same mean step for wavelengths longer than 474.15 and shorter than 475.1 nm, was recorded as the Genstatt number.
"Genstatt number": 9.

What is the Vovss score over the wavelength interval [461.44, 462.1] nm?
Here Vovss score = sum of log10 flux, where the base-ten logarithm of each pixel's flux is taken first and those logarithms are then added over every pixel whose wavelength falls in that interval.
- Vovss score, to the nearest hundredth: 9.13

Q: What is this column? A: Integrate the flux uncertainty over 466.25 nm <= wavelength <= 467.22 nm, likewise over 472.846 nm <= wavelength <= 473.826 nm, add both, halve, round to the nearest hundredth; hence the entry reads 5.34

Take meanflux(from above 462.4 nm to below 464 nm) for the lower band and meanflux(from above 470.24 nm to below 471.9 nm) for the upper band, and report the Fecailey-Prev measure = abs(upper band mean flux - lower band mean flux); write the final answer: 0.2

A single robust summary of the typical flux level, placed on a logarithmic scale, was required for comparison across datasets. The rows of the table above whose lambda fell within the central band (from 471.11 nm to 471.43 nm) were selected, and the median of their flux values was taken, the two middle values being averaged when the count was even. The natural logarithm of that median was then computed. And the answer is 3.43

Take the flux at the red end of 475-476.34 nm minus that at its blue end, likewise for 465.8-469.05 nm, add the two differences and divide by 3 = -3.6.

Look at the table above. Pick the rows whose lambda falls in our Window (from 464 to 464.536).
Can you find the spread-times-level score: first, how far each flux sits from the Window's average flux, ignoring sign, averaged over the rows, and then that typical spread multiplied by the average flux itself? 112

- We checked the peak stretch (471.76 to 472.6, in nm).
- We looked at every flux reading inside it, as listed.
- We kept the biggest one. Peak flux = 40.04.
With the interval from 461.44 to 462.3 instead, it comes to 38.07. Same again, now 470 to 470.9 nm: 40.9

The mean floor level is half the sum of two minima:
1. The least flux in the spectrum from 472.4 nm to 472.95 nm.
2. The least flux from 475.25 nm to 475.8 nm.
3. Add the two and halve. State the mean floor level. 27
